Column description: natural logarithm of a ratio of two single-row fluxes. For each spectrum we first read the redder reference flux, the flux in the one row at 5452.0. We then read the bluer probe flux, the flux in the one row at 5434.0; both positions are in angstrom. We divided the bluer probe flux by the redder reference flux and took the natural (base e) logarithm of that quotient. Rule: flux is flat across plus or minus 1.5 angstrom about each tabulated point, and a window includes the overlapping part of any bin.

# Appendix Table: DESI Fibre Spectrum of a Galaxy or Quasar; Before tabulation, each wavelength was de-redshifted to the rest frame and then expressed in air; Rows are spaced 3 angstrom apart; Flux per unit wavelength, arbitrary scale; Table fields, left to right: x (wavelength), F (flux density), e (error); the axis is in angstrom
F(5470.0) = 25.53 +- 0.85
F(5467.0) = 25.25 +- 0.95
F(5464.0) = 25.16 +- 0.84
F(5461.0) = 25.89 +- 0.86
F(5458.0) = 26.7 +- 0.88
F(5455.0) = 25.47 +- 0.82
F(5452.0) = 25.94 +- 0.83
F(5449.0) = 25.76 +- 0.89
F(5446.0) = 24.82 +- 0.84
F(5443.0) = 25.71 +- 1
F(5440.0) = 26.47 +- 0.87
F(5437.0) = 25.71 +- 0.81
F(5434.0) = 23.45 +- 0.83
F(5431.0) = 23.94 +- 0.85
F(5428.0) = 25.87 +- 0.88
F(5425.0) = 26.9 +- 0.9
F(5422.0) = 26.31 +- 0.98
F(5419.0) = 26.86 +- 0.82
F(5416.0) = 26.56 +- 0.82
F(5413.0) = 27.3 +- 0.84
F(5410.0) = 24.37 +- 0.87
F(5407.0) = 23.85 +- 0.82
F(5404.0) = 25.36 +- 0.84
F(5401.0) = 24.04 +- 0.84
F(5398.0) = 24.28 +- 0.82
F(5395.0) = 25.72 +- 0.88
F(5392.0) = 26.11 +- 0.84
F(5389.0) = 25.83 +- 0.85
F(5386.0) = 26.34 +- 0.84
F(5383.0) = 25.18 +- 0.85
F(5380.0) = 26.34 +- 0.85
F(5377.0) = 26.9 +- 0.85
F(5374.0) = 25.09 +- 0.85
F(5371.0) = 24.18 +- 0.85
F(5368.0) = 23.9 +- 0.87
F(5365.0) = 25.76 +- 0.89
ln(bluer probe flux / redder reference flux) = -0.10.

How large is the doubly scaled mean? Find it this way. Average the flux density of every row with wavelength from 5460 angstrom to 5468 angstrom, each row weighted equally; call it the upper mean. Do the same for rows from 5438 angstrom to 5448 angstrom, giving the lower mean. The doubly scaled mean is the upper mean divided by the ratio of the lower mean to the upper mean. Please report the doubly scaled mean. 25.2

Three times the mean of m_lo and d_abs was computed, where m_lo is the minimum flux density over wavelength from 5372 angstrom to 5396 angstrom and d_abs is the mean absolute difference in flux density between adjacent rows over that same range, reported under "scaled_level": 38.89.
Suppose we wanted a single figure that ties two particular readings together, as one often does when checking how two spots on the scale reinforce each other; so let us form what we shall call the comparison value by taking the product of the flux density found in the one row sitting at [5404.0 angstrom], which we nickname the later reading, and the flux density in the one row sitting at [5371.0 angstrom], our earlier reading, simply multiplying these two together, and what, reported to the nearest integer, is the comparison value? 613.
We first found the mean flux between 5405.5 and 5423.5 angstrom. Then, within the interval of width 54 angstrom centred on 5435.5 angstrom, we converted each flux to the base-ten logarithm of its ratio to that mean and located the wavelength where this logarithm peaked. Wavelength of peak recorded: 5413.0 angstrom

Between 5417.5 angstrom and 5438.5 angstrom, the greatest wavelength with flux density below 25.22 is 5434.0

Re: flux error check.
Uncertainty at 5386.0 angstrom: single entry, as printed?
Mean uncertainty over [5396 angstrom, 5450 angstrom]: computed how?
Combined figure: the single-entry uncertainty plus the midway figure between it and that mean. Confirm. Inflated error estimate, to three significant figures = 1.69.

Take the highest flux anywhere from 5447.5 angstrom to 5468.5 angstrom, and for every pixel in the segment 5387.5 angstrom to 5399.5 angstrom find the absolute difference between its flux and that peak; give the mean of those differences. 1.2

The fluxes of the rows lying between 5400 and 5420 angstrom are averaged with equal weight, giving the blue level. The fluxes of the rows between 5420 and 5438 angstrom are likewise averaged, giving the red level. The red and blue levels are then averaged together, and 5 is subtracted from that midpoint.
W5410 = 20.4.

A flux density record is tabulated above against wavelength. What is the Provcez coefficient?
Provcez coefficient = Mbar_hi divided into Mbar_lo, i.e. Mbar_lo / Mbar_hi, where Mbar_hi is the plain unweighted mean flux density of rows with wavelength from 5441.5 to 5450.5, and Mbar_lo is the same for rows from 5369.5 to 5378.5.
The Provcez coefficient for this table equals 1.00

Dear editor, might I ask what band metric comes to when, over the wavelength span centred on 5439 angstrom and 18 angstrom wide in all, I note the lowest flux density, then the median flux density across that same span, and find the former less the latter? -1.8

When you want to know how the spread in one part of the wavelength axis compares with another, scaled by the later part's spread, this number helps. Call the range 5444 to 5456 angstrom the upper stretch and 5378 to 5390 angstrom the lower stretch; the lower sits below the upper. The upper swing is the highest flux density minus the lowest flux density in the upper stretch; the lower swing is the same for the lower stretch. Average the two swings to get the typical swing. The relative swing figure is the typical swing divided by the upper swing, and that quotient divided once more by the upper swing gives 0.9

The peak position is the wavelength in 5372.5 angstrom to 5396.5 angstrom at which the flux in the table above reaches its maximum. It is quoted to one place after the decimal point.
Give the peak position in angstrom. 5377.0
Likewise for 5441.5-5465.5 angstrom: 5458.0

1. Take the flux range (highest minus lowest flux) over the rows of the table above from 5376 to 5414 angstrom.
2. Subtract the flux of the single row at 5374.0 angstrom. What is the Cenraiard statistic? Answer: -21.6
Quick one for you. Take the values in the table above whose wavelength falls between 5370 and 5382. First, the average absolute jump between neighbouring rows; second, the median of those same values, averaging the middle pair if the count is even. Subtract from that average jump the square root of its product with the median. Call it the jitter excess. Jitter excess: -4.2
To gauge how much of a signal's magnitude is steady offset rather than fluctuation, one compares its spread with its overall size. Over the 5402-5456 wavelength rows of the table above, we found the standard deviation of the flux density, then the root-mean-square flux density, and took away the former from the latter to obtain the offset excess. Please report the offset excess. 24.5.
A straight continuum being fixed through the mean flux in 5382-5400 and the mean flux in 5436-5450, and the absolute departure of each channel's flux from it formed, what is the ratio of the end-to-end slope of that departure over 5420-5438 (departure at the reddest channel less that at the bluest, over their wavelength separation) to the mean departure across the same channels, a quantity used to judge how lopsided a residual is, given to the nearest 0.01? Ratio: -0.04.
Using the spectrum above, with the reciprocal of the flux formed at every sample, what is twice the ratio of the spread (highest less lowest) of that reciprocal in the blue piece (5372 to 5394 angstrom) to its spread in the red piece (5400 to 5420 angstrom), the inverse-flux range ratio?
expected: 1.0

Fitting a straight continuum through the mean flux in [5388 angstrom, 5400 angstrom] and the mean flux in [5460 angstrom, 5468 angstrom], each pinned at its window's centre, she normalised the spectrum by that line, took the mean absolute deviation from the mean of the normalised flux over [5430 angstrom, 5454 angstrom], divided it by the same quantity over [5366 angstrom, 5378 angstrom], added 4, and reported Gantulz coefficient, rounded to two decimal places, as 4.89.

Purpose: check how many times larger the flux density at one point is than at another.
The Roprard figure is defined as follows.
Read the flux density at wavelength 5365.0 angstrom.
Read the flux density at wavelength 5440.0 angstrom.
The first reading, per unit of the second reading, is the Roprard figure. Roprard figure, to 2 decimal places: 0.97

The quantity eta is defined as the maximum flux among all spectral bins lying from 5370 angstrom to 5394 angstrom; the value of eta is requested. 26.9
